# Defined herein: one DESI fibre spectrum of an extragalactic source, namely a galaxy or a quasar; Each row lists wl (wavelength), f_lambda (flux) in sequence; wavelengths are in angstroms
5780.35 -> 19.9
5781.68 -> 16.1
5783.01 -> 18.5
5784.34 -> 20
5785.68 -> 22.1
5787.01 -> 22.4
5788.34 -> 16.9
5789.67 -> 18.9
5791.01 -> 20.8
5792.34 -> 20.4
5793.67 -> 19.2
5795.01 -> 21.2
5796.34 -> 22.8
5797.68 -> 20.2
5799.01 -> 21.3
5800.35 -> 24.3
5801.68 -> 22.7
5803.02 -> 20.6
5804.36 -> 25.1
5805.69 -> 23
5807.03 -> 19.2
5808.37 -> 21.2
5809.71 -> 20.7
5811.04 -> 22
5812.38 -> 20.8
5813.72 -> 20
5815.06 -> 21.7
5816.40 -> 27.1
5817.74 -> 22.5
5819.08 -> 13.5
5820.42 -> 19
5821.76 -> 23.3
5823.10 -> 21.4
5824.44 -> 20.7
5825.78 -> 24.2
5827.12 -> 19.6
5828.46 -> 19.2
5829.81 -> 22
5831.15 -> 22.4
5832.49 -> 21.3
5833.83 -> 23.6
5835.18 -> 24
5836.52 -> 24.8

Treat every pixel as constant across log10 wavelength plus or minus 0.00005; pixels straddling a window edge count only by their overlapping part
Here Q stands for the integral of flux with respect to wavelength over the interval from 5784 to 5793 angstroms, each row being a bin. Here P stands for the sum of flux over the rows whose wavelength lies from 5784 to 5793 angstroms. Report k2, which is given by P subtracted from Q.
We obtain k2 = 40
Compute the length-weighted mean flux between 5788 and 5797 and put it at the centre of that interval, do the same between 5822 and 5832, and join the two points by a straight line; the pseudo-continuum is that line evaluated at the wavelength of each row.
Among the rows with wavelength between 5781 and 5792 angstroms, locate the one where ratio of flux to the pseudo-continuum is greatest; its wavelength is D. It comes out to 5787.01 angstroms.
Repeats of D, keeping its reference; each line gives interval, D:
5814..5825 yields 5816.40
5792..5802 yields 5800.35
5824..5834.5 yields 5825.78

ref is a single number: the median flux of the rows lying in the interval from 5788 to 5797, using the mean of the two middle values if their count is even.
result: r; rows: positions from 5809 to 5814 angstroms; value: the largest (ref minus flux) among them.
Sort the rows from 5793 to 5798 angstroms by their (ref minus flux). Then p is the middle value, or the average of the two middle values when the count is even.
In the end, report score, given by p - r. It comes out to -0.7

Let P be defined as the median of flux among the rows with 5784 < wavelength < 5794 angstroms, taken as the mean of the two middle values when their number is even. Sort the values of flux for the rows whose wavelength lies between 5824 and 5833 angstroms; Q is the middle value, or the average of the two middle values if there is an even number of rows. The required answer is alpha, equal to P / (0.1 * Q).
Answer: 9.5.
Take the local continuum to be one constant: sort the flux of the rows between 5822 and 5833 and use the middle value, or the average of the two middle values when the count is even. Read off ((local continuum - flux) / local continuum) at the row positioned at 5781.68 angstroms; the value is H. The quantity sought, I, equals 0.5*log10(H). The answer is -0.30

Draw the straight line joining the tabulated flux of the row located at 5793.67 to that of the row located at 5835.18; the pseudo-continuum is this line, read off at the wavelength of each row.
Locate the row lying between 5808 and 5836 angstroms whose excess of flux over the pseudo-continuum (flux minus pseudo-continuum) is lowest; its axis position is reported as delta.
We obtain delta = 5819.08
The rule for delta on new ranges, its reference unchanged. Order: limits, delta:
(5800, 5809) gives 5807.03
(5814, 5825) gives 5819.08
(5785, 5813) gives 5788.34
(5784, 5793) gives 5788.34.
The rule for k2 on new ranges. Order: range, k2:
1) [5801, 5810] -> 44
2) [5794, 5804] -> 66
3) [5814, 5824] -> 63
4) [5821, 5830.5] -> 54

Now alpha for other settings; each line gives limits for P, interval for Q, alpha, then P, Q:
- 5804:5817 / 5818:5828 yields 10.4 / 21.45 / 20.7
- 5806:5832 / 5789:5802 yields 10.1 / 21.20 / 21.0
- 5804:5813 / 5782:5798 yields 10.4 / 21.20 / 20.3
